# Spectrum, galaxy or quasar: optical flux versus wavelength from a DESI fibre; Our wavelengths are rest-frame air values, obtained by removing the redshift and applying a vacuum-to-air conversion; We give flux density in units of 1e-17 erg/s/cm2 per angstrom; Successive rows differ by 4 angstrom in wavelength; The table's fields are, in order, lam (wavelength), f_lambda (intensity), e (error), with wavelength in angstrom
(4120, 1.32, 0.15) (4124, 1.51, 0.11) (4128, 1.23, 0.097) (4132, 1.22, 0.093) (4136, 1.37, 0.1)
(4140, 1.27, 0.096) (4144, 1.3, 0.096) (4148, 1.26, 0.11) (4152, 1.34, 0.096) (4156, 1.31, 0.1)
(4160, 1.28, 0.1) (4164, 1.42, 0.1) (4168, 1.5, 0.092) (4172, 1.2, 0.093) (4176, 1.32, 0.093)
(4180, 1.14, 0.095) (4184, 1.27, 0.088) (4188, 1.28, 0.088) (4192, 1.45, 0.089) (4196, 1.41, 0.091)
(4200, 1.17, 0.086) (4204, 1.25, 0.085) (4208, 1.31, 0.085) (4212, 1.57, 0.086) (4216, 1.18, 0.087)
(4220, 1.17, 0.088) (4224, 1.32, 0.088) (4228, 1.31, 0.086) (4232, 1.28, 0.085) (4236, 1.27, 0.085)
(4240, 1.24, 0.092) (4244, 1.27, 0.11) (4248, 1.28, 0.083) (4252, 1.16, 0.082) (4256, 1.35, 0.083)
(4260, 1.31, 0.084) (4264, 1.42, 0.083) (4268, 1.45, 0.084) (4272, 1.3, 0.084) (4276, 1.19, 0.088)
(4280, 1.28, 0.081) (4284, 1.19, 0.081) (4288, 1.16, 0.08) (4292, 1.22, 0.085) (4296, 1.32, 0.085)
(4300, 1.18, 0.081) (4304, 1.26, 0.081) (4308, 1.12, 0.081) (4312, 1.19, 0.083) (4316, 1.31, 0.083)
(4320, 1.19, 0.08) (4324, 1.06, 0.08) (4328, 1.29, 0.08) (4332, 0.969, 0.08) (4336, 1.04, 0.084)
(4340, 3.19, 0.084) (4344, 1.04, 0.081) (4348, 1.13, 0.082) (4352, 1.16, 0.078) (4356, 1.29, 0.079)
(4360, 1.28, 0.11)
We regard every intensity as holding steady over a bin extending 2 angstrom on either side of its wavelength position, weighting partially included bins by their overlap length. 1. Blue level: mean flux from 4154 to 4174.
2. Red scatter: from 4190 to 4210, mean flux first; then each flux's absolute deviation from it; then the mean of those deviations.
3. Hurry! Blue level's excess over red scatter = 1.25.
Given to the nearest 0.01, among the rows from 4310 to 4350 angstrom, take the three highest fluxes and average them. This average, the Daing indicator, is 1.93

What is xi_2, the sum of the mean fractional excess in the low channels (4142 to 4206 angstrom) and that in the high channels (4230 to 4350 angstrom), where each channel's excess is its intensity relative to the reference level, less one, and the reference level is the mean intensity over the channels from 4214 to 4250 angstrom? 0.063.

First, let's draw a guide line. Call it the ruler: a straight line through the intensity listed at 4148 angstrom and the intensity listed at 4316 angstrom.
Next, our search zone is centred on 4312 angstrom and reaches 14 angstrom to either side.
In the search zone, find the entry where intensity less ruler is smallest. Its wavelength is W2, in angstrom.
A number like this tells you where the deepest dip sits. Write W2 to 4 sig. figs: 4324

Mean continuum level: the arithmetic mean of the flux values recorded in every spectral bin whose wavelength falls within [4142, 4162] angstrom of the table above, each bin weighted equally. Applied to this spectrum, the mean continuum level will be 1.30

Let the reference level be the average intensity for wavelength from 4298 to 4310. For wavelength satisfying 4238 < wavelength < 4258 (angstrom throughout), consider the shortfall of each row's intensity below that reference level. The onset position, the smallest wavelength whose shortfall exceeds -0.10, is 4240 angstrom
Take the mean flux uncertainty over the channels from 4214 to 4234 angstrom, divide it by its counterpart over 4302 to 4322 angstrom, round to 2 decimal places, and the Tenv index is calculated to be 1.06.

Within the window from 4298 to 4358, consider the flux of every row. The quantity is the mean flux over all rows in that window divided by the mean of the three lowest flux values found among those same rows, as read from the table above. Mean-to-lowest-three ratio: 1.27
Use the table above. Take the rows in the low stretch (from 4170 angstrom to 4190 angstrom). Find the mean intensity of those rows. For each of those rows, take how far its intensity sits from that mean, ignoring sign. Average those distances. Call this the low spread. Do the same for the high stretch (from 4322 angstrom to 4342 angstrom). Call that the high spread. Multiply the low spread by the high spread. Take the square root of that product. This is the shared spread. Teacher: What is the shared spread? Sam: 0.197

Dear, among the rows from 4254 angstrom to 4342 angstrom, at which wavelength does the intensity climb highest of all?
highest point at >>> 4340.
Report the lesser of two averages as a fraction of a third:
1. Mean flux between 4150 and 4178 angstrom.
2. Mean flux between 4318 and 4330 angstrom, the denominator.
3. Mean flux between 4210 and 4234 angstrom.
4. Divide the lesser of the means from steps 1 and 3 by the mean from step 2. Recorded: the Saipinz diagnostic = 1.11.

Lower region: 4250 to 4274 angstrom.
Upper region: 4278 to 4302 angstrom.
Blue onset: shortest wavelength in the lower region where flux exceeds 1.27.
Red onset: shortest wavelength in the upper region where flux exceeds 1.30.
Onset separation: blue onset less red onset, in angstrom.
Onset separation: -40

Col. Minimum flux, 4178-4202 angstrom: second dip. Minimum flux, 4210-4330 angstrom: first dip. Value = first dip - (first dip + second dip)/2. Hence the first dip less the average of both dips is -0.040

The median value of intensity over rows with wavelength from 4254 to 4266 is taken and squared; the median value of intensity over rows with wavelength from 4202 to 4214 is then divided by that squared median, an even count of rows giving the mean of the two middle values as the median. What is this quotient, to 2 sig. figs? 0.72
